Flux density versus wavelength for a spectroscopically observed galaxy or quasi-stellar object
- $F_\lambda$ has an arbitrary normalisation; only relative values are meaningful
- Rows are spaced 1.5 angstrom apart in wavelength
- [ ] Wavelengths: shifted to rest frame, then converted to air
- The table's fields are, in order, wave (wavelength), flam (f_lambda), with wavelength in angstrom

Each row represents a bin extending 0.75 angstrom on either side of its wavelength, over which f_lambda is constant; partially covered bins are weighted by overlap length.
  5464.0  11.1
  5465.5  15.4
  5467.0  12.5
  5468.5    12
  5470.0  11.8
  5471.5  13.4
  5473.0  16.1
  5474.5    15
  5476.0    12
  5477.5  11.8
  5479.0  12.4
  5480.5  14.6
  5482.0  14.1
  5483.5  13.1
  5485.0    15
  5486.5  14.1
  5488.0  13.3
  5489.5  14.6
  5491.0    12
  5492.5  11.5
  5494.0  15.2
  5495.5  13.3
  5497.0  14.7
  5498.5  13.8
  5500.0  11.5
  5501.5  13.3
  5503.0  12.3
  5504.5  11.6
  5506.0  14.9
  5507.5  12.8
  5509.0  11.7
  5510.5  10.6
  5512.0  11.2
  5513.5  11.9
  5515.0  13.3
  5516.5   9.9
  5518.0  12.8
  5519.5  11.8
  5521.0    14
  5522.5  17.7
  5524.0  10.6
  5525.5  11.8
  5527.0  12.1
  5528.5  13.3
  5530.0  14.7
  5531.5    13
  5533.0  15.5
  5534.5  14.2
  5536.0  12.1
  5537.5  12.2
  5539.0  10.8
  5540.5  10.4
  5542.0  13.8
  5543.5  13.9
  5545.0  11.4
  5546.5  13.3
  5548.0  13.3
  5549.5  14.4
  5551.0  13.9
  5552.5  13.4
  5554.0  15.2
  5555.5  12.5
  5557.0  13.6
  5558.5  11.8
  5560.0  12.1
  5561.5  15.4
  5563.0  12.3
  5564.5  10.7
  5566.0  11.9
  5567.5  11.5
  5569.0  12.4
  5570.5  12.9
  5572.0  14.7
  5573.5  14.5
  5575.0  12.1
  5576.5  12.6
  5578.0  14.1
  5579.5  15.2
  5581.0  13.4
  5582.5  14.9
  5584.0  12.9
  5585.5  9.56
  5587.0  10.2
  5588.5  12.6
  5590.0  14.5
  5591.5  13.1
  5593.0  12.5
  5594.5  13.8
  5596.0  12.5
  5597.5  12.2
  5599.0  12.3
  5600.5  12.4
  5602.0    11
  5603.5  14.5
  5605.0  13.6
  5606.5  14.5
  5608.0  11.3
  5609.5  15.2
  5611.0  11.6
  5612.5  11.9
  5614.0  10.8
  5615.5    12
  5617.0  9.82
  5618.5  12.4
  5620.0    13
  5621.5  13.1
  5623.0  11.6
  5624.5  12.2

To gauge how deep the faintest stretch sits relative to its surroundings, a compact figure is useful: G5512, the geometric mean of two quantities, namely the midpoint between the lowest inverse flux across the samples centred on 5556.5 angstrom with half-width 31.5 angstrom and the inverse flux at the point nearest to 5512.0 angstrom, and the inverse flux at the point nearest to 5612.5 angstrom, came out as 0.080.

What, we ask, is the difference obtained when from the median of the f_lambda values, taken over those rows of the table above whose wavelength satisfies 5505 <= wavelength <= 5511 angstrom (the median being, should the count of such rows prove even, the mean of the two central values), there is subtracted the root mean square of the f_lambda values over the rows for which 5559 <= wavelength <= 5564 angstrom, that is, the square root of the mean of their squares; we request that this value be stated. -1.1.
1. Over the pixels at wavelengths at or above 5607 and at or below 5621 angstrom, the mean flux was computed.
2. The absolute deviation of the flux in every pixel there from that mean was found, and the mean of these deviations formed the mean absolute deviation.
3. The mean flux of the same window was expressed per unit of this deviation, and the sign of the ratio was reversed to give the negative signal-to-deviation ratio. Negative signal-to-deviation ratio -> -11.8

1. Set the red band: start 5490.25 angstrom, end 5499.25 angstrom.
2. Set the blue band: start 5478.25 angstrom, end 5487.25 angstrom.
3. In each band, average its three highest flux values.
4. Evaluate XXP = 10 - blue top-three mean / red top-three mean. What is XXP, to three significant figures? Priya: 9.00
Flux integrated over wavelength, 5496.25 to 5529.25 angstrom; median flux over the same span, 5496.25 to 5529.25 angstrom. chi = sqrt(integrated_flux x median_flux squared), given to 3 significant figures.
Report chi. 249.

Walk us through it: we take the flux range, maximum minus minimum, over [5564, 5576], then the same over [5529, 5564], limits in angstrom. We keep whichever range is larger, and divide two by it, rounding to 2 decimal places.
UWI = 0.39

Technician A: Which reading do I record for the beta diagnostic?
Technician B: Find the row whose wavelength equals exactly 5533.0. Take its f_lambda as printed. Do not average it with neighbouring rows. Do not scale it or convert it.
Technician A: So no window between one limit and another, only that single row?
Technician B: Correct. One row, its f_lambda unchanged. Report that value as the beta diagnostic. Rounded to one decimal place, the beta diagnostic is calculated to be 15.5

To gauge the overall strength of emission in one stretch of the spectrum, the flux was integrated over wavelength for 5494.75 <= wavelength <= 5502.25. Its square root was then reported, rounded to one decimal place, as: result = 10.0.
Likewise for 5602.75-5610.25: 10.2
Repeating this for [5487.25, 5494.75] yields 10.0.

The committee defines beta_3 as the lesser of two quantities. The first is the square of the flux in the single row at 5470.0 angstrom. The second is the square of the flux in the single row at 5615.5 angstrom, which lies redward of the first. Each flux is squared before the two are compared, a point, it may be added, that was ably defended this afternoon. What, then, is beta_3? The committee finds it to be 139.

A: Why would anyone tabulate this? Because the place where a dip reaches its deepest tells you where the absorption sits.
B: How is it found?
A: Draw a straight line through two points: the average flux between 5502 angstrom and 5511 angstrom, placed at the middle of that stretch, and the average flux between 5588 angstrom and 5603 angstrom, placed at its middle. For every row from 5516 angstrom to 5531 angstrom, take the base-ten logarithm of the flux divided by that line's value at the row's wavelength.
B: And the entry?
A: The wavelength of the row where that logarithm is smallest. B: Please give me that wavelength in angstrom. 5516.5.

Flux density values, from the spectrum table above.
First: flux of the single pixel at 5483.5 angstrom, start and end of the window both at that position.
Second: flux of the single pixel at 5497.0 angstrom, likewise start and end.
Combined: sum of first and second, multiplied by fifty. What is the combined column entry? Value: 1390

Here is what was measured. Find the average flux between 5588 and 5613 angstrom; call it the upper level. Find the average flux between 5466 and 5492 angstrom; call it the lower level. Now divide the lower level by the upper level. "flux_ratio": 1.04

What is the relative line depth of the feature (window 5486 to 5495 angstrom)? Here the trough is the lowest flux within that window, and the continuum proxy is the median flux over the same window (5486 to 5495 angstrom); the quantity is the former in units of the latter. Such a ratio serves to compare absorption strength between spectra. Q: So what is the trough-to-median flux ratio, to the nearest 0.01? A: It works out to 0.84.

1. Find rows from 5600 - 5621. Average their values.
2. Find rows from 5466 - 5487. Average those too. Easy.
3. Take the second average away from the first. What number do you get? -1.0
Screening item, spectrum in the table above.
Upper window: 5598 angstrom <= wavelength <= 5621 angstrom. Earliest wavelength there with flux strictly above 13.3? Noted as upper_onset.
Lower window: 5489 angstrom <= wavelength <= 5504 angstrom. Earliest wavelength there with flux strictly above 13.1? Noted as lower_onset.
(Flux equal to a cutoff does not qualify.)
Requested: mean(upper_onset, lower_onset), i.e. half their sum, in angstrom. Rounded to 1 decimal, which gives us 5546.5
